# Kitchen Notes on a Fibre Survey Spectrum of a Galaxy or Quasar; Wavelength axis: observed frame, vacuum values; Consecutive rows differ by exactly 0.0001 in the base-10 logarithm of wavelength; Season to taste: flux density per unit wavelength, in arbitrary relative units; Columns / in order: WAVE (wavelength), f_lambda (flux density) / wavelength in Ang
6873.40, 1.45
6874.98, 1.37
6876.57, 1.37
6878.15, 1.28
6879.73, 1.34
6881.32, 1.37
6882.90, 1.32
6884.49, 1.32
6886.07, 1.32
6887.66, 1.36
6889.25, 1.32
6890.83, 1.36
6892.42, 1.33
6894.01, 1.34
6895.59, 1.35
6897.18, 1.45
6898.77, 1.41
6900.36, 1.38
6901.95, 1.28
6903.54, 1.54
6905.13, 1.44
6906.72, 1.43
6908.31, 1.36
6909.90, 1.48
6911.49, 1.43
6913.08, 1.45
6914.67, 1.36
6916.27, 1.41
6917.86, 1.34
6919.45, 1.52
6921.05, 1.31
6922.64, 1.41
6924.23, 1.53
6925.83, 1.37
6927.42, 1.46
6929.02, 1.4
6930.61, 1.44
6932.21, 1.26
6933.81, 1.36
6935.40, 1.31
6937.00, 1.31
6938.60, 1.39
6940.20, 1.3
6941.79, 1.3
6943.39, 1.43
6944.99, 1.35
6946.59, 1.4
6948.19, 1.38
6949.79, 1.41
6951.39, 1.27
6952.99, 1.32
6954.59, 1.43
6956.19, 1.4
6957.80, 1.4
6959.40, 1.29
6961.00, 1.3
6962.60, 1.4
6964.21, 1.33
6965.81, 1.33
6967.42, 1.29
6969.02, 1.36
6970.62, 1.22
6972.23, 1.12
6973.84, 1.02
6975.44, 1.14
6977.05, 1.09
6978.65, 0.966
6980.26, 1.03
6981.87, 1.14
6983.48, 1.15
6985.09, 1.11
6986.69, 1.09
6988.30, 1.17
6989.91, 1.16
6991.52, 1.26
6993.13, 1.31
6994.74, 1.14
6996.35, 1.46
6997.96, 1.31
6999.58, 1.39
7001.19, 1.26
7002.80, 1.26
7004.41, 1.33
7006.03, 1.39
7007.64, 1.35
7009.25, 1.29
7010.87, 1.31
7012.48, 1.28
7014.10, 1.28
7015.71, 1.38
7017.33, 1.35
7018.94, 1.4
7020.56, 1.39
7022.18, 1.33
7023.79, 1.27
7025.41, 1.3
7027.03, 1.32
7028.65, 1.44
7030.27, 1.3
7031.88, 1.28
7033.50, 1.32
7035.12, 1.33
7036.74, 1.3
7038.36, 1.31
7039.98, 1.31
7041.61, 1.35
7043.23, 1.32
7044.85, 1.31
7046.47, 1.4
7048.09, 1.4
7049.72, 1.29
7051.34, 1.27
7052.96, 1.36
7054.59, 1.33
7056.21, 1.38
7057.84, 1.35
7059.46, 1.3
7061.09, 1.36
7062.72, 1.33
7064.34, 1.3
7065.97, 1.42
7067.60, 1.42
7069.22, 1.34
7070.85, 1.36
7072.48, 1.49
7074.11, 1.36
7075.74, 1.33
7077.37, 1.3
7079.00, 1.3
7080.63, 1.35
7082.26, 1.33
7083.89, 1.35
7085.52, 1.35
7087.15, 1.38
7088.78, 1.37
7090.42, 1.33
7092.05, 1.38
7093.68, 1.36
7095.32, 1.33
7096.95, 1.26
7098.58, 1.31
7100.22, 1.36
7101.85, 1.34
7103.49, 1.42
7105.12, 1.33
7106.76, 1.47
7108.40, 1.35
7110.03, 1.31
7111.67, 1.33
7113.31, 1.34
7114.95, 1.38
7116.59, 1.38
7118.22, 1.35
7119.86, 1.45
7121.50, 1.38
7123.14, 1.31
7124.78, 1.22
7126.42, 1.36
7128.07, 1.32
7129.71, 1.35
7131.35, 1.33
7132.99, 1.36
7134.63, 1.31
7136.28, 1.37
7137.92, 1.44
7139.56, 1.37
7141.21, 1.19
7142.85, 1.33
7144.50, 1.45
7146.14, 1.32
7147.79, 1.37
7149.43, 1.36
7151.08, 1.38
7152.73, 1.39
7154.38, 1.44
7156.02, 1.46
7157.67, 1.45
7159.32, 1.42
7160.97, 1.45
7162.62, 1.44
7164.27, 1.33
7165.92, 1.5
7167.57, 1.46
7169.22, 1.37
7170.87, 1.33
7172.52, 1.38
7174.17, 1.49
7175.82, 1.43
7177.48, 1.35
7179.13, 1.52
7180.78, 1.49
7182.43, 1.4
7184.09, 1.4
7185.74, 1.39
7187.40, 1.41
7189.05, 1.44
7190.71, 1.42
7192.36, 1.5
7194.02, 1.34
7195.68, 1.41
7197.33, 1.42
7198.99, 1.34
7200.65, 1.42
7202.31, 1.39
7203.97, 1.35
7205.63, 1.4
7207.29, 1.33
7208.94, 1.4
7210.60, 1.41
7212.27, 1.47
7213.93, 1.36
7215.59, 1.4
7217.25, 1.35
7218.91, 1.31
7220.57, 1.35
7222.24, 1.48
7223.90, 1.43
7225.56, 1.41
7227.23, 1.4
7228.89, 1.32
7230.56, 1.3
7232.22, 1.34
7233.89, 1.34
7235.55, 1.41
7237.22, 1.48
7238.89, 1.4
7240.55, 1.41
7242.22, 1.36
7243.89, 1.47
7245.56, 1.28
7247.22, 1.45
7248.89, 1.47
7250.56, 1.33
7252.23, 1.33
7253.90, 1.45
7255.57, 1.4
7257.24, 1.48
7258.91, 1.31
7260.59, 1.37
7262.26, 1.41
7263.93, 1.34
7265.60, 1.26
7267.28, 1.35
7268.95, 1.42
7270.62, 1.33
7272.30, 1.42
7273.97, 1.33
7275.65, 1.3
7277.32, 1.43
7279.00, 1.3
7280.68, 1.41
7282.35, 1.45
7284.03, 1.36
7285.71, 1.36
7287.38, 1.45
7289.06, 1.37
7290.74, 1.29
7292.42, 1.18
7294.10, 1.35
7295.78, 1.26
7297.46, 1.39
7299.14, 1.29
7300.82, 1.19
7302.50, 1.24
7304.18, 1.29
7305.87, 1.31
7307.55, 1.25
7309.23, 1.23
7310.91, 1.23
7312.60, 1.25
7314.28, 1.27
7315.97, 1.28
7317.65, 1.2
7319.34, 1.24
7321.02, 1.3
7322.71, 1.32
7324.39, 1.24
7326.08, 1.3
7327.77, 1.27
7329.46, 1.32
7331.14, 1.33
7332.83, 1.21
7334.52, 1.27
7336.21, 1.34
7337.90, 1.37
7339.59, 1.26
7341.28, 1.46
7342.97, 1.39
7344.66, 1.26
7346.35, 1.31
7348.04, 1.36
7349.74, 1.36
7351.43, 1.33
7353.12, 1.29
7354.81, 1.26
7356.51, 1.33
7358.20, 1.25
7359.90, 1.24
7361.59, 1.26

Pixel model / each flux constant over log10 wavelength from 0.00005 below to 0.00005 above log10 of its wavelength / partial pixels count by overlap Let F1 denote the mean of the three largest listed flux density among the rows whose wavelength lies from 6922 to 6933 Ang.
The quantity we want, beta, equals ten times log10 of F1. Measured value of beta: 1.69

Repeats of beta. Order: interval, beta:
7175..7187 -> 1.70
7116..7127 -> 1.47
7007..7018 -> 1.34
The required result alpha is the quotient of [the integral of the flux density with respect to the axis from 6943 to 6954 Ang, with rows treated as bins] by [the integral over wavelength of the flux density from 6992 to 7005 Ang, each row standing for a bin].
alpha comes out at 0.9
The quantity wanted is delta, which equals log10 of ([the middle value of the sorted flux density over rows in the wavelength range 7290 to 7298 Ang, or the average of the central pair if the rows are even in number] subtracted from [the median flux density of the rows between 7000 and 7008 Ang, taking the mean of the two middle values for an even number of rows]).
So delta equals -1.4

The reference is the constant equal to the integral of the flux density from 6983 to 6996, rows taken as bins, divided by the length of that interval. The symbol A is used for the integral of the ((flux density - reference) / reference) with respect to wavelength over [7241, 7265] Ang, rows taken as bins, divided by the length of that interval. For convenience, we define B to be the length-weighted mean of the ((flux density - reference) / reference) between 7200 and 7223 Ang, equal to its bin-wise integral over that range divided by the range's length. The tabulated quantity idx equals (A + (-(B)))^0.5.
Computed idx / 0.04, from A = 0.172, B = 0.170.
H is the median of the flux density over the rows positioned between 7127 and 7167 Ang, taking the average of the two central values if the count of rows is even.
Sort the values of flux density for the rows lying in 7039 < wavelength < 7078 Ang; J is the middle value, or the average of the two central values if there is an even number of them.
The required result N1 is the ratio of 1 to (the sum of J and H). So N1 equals 0.368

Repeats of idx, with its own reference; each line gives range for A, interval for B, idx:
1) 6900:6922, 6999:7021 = 0.26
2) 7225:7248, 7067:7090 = 0.15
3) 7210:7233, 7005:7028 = 0.20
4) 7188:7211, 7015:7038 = 0.23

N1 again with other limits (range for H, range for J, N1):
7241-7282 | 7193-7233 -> 0.362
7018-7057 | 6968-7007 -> 0.402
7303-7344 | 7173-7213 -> 0.372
